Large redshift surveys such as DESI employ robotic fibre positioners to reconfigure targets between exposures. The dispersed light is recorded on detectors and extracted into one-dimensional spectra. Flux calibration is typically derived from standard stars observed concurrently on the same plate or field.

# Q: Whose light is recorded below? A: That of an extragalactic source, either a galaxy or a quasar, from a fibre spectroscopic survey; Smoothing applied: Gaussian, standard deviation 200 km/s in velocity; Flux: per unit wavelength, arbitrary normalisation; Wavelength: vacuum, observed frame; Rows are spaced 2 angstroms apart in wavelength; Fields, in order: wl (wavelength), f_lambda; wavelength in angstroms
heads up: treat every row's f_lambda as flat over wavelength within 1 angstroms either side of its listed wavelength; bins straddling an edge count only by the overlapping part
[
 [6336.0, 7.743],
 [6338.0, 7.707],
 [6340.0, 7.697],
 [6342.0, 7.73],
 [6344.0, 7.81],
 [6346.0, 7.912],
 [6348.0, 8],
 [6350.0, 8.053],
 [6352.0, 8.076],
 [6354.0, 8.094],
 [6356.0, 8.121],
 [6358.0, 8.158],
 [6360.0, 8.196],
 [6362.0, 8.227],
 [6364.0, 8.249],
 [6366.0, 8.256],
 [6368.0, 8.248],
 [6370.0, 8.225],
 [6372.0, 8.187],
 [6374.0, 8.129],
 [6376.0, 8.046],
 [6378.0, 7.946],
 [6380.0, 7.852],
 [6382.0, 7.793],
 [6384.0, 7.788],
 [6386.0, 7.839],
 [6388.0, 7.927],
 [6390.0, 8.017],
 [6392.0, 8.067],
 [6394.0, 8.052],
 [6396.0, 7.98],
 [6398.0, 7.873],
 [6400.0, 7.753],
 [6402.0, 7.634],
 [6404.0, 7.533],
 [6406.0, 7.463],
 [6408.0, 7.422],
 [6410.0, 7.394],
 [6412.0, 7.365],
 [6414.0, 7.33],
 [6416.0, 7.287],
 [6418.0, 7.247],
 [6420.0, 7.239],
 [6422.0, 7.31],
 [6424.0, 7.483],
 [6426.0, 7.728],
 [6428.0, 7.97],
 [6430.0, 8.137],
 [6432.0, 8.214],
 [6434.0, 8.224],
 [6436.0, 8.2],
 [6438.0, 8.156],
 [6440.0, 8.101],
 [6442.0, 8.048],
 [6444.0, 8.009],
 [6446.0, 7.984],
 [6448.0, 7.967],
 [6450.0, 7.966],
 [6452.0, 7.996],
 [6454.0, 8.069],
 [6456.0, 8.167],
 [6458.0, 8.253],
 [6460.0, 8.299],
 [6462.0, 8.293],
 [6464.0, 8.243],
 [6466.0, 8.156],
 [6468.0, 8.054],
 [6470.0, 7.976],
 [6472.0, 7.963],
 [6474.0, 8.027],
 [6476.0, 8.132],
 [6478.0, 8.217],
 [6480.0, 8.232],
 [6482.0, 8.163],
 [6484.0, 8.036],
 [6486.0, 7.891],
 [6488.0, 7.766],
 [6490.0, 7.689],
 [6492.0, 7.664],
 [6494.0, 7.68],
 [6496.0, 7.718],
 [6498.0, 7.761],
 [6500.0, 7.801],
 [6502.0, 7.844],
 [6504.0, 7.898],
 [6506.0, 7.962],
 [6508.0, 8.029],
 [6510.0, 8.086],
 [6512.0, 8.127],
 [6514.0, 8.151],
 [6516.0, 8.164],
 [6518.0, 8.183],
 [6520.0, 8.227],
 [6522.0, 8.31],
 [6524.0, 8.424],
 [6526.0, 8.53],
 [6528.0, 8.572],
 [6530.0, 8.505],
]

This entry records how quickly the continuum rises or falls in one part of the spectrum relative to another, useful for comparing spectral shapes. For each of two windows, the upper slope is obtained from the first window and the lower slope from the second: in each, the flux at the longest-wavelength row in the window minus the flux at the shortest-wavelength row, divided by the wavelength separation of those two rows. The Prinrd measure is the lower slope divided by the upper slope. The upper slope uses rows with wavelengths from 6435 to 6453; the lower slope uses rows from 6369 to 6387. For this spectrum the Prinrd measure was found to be 1.9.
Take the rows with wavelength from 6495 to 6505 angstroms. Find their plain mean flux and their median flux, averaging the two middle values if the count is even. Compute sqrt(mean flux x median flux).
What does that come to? 7.8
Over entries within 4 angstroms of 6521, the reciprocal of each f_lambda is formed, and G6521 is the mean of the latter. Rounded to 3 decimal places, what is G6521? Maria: 0.121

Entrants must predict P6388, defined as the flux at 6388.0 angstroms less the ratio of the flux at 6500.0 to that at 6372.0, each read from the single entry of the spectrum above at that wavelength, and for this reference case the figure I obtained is 6.97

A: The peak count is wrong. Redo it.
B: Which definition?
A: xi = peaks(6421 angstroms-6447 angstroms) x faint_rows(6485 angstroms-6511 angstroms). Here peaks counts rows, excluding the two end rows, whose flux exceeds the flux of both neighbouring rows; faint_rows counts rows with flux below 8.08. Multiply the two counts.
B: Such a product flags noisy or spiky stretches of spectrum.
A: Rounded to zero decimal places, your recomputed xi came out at 12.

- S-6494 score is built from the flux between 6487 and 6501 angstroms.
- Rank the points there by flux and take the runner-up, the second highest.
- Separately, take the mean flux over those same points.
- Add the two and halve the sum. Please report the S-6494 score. 7.7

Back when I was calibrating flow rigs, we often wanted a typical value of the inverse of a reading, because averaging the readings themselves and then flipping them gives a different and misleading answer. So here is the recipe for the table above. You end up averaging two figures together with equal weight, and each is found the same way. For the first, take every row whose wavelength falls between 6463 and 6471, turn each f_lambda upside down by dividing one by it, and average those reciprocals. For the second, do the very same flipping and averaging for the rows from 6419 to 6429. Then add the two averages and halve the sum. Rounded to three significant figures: 0.128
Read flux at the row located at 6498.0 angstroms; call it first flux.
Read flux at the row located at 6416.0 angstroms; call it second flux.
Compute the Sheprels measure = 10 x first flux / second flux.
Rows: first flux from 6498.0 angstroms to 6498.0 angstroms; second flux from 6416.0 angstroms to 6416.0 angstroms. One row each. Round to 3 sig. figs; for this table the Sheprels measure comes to 10.7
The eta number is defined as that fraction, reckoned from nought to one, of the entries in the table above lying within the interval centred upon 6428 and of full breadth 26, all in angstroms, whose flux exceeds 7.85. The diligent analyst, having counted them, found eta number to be 0.54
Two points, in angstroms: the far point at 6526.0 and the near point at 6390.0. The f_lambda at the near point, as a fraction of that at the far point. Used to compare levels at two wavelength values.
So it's 0.94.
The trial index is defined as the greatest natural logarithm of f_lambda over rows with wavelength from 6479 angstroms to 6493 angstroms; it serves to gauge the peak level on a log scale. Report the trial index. 2.11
